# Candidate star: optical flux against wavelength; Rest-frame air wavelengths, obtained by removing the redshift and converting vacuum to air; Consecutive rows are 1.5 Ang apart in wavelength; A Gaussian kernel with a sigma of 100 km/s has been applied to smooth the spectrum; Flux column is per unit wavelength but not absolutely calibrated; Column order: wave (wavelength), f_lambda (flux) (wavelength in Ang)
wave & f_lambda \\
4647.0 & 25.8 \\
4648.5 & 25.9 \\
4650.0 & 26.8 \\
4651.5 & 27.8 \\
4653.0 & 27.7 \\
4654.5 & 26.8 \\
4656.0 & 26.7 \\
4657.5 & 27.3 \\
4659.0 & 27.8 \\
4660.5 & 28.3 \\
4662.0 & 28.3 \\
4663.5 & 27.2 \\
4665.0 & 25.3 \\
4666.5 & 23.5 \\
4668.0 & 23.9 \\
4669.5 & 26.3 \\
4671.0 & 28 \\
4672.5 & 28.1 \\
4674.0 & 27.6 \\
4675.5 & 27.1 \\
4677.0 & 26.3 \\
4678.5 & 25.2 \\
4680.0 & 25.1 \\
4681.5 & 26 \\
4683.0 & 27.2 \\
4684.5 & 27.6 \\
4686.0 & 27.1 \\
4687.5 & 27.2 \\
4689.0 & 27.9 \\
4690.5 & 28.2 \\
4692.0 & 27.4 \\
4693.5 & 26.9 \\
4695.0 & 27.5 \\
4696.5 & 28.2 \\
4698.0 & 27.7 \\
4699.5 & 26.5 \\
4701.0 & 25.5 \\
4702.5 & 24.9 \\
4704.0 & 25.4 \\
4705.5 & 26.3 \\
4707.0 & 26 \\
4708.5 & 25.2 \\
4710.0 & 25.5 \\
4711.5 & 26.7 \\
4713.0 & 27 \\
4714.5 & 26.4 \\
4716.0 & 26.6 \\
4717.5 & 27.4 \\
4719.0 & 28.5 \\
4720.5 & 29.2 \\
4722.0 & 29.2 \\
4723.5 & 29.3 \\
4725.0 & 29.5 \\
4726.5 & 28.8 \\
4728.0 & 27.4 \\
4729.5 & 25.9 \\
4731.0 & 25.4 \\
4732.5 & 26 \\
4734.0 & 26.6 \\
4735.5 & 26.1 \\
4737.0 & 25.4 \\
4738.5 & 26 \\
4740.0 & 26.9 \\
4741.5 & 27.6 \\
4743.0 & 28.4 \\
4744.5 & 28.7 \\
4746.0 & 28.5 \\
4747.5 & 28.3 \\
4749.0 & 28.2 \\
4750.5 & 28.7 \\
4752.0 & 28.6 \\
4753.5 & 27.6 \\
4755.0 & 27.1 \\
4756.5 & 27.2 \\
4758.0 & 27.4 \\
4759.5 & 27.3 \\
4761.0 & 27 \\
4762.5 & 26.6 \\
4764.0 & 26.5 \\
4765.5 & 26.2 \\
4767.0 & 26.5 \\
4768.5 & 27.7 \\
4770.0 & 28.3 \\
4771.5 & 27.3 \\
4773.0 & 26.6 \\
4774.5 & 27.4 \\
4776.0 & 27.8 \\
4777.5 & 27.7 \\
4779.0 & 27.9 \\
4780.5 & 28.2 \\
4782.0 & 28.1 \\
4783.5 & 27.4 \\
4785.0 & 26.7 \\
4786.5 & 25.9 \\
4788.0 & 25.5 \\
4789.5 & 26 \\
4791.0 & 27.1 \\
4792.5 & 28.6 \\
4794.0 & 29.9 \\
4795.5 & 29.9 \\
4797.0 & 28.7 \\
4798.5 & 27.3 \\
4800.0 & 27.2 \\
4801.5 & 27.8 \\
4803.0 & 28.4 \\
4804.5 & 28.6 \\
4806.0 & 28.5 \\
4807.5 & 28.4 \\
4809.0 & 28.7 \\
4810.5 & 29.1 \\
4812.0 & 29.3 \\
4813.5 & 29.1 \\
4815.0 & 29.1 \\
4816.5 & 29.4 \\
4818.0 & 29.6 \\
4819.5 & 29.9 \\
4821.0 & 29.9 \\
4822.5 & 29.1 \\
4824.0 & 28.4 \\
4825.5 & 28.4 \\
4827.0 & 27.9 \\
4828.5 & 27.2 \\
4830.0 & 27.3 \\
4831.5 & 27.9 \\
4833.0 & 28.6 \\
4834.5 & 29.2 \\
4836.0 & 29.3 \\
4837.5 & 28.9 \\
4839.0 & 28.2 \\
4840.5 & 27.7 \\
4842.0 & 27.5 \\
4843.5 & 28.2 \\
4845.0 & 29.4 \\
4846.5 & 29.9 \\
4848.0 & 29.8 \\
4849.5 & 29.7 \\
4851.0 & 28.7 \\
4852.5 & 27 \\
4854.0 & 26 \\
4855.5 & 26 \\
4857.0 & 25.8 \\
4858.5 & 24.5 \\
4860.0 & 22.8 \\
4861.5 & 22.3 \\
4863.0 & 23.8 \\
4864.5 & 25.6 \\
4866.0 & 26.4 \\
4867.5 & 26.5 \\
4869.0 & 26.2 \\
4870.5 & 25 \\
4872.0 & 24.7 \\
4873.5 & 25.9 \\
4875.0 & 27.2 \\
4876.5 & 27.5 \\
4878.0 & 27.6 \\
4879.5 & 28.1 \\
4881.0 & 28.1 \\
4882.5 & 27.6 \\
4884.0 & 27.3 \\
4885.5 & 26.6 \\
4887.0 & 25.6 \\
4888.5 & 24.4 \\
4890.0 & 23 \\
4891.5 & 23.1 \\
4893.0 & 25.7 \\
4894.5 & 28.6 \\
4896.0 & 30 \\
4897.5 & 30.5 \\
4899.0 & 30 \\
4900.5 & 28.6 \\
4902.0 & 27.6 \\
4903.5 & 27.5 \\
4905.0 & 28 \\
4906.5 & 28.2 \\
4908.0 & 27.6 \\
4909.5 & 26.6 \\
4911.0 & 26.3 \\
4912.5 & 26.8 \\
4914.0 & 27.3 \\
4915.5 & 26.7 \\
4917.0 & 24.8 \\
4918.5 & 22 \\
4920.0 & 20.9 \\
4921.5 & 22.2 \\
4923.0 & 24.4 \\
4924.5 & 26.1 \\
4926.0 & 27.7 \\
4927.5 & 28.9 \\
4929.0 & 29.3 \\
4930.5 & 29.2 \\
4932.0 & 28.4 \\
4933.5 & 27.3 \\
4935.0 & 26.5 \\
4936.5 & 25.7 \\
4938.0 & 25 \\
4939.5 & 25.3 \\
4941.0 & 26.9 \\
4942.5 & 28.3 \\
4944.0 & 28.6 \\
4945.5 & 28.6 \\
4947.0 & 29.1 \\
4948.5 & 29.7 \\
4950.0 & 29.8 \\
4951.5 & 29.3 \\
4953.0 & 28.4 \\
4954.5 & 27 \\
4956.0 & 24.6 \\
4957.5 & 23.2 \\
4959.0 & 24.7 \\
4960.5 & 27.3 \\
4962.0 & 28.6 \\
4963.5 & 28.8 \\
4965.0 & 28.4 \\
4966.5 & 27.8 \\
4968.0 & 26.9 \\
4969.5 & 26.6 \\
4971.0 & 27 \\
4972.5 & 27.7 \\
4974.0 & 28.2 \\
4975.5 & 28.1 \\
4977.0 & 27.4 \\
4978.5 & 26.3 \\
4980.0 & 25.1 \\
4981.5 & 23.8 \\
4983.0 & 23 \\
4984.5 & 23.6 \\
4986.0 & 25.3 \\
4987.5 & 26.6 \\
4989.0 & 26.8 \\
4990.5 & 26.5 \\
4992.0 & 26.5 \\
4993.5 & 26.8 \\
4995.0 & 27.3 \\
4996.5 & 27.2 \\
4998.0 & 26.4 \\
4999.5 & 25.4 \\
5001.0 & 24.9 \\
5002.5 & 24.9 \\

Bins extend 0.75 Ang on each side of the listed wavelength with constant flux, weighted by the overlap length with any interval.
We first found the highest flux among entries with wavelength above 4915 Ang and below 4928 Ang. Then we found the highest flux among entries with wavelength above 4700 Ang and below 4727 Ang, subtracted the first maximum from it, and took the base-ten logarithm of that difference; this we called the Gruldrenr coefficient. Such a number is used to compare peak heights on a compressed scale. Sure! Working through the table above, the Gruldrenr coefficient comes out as -0.2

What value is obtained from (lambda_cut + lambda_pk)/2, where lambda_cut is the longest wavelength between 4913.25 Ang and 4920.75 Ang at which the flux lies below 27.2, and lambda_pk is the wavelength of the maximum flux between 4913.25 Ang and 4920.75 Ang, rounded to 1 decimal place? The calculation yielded 4917.0 Ang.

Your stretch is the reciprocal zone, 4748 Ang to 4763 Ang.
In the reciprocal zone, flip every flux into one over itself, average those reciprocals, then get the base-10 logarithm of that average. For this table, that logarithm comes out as -1.44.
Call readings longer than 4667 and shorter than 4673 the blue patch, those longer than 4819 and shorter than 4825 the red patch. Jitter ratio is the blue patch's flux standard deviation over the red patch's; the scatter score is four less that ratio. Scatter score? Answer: 1.28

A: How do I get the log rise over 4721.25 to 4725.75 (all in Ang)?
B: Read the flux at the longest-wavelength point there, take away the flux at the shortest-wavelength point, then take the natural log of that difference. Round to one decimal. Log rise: -1.2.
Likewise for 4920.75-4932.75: 1.8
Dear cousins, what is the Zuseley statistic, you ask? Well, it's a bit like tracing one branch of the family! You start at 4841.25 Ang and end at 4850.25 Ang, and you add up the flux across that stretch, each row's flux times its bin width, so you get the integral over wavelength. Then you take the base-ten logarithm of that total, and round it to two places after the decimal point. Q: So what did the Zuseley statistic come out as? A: 2.42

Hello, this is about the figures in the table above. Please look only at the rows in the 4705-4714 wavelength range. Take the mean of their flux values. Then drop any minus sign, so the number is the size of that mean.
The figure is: 26.1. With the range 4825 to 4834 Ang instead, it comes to 27.9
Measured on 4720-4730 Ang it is 28.5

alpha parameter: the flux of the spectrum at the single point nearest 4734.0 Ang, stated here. 26.6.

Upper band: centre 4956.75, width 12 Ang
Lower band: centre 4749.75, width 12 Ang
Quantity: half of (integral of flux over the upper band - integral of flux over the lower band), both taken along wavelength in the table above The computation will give -9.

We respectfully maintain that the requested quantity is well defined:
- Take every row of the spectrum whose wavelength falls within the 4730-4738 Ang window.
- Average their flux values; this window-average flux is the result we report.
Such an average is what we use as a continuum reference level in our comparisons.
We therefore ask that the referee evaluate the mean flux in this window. 25.9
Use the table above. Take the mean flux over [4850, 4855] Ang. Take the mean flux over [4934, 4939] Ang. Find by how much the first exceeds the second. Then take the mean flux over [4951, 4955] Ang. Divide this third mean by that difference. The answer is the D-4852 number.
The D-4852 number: 19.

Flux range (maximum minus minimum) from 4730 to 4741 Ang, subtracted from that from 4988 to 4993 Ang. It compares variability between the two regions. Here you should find -1.2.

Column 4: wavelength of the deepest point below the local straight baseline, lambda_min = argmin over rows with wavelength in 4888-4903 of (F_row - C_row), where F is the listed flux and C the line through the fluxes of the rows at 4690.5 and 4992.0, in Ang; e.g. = 4890.0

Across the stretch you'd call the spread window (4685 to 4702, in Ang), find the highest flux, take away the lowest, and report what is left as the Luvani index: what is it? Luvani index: 2.7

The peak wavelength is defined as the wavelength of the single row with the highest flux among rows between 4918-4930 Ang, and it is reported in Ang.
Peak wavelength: 4929.0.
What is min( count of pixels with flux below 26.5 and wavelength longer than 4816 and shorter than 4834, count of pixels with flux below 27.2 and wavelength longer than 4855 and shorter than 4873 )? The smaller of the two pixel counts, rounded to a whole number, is 0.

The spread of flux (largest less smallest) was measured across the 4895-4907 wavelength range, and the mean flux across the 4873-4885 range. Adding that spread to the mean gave 30.4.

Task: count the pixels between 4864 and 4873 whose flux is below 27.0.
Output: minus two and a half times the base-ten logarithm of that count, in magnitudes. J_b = -1.9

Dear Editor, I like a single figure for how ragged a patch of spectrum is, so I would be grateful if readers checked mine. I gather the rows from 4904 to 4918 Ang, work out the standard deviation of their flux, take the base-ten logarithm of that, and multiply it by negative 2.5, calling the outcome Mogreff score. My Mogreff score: 0.0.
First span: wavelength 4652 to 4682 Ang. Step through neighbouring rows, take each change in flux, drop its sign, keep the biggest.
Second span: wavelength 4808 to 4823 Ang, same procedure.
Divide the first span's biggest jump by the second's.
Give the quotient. 3.0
